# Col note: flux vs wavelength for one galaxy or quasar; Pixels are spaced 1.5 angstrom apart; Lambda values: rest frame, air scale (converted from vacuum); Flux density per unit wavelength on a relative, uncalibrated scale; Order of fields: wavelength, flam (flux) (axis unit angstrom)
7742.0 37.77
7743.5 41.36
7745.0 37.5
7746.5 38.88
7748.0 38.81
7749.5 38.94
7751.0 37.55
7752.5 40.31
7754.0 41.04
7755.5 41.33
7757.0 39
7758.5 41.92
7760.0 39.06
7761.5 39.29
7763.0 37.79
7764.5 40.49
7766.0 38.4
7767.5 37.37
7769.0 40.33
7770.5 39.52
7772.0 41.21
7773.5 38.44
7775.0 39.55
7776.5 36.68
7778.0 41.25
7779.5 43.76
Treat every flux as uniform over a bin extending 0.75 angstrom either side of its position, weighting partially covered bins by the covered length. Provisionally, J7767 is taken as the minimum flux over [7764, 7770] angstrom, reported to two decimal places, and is 37.37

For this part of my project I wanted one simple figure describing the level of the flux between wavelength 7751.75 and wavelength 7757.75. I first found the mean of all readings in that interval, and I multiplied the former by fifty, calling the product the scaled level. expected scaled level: 2021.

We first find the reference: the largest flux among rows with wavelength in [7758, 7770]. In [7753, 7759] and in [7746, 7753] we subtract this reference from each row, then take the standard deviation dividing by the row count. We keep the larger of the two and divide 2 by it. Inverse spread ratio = 1.82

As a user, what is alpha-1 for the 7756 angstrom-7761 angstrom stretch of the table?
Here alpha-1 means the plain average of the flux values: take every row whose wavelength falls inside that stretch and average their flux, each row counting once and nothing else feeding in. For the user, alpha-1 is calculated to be 40.0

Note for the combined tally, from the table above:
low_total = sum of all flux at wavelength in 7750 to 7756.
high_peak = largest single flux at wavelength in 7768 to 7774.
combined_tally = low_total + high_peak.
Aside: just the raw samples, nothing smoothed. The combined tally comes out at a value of 201.4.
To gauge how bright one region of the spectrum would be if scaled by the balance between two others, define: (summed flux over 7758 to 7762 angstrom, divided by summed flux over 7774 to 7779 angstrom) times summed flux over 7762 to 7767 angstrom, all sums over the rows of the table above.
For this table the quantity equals 119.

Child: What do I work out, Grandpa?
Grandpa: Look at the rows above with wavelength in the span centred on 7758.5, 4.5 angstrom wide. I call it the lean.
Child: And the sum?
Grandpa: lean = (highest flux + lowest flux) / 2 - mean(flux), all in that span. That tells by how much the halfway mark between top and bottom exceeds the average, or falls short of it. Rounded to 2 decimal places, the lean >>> 0.47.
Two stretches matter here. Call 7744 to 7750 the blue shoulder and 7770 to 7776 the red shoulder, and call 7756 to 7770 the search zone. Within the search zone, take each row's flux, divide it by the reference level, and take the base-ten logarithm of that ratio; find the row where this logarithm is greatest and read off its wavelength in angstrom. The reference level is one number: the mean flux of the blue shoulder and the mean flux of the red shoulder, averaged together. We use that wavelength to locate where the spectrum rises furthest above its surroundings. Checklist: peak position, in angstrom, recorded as 7758.5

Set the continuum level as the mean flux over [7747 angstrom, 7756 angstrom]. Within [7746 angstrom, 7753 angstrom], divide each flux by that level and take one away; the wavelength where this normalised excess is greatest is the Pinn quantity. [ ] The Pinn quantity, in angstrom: 7752.5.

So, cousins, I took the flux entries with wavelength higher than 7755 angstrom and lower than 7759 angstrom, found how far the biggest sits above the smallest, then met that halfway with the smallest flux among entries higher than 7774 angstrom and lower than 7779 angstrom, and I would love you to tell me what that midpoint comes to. 19.8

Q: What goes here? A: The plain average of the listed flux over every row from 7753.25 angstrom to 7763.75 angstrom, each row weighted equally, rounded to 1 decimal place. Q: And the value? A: 39.9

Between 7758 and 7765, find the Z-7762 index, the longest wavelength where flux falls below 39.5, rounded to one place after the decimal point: 7763.0 angstrom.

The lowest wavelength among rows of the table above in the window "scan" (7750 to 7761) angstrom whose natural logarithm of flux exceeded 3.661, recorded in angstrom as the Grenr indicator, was 7752.5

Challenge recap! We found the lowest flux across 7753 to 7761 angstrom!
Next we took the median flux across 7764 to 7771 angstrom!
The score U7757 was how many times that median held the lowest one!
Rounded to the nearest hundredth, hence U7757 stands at 1.01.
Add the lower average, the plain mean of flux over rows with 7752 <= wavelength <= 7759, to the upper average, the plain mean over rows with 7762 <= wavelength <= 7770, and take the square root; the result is 8.92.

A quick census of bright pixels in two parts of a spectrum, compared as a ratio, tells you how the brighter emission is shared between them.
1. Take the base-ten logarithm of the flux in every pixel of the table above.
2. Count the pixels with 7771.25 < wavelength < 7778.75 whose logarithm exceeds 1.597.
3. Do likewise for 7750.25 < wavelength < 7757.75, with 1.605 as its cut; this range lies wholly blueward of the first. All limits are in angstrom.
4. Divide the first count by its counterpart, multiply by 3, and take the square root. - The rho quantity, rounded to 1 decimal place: 1.7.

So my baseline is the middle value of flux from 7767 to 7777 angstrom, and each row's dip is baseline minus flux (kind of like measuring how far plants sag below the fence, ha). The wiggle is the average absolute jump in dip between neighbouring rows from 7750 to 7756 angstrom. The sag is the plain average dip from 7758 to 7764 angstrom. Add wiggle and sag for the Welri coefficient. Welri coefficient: 1.3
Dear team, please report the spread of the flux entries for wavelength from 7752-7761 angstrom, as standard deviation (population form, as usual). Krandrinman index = 1.11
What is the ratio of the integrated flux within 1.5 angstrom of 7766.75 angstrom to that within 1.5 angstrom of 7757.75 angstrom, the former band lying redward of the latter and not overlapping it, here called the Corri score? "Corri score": 0.94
